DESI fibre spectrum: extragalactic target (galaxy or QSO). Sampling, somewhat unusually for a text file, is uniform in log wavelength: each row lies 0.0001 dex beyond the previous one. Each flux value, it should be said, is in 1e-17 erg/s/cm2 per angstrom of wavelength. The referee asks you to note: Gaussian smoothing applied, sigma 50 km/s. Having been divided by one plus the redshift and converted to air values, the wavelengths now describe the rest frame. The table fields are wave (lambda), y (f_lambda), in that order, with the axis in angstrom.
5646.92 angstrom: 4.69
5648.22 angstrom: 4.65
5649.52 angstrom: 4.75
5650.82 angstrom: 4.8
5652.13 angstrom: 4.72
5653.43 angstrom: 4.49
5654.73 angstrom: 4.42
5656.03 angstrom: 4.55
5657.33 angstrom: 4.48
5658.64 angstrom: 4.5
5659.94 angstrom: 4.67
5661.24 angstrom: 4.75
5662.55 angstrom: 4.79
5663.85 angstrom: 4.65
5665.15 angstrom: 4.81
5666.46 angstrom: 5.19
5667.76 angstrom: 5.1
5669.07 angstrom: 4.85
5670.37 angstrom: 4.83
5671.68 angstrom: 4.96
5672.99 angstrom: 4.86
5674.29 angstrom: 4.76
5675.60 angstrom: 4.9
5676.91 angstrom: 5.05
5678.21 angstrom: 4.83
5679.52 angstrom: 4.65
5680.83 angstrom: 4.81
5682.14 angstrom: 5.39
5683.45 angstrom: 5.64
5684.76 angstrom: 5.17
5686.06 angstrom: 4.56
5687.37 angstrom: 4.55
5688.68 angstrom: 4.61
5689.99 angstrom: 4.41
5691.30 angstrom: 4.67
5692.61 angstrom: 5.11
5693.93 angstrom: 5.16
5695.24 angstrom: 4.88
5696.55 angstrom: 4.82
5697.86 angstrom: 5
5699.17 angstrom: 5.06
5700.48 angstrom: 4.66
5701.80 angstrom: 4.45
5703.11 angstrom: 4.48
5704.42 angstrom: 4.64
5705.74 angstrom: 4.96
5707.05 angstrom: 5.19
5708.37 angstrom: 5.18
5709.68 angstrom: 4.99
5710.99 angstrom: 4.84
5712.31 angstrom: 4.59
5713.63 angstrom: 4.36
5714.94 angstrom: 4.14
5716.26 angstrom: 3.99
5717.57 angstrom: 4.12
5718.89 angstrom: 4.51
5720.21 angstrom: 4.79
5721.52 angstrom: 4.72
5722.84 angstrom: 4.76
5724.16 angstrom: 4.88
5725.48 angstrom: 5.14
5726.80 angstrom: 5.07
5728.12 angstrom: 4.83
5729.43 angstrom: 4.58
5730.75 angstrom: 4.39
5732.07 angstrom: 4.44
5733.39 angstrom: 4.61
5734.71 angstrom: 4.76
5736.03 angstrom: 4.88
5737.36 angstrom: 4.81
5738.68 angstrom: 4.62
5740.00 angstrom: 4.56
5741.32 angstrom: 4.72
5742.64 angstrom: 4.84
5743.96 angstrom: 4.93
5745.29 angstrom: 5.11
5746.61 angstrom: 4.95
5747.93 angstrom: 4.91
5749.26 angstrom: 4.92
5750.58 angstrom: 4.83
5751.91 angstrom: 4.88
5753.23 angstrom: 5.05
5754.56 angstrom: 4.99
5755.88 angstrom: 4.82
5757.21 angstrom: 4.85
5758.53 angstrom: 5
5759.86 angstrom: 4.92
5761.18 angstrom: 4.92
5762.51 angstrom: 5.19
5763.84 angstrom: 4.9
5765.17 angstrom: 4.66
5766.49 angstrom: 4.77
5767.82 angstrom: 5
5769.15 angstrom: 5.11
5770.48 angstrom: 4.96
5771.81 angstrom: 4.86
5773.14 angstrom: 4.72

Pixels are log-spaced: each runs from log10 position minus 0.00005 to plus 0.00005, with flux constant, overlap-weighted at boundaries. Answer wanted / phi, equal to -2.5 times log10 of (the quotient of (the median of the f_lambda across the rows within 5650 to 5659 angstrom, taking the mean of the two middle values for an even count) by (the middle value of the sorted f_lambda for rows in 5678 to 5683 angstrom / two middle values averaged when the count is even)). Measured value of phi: 0.07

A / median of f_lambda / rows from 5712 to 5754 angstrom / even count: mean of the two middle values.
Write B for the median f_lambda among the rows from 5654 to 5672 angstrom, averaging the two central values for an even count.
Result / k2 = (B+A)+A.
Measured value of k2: 14.32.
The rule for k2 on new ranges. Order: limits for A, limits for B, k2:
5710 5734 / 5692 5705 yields 14.05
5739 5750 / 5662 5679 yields 14.68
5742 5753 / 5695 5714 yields 14.67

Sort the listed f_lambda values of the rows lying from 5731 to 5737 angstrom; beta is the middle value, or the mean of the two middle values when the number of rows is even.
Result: 4.7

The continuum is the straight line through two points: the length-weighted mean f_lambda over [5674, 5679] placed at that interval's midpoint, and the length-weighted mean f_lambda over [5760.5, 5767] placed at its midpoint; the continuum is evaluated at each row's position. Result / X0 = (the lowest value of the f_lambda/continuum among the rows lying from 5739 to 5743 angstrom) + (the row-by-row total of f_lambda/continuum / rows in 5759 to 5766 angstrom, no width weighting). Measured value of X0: 6.0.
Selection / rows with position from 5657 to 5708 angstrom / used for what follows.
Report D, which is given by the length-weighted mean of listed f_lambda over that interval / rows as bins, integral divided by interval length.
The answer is 4.85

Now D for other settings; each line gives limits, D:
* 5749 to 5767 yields 4.91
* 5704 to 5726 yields 4.69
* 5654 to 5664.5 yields 4.60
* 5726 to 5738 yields 4.71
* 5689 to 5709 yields 4.84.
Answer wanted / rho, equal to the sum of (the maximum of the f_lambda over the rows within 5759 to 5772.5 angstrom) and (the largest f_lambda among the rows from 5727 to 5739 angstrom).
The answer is 10.1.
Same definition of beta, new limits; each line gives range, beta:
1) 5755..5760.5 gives 4.9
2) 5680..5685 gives 5.3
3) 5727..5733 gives 4.5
